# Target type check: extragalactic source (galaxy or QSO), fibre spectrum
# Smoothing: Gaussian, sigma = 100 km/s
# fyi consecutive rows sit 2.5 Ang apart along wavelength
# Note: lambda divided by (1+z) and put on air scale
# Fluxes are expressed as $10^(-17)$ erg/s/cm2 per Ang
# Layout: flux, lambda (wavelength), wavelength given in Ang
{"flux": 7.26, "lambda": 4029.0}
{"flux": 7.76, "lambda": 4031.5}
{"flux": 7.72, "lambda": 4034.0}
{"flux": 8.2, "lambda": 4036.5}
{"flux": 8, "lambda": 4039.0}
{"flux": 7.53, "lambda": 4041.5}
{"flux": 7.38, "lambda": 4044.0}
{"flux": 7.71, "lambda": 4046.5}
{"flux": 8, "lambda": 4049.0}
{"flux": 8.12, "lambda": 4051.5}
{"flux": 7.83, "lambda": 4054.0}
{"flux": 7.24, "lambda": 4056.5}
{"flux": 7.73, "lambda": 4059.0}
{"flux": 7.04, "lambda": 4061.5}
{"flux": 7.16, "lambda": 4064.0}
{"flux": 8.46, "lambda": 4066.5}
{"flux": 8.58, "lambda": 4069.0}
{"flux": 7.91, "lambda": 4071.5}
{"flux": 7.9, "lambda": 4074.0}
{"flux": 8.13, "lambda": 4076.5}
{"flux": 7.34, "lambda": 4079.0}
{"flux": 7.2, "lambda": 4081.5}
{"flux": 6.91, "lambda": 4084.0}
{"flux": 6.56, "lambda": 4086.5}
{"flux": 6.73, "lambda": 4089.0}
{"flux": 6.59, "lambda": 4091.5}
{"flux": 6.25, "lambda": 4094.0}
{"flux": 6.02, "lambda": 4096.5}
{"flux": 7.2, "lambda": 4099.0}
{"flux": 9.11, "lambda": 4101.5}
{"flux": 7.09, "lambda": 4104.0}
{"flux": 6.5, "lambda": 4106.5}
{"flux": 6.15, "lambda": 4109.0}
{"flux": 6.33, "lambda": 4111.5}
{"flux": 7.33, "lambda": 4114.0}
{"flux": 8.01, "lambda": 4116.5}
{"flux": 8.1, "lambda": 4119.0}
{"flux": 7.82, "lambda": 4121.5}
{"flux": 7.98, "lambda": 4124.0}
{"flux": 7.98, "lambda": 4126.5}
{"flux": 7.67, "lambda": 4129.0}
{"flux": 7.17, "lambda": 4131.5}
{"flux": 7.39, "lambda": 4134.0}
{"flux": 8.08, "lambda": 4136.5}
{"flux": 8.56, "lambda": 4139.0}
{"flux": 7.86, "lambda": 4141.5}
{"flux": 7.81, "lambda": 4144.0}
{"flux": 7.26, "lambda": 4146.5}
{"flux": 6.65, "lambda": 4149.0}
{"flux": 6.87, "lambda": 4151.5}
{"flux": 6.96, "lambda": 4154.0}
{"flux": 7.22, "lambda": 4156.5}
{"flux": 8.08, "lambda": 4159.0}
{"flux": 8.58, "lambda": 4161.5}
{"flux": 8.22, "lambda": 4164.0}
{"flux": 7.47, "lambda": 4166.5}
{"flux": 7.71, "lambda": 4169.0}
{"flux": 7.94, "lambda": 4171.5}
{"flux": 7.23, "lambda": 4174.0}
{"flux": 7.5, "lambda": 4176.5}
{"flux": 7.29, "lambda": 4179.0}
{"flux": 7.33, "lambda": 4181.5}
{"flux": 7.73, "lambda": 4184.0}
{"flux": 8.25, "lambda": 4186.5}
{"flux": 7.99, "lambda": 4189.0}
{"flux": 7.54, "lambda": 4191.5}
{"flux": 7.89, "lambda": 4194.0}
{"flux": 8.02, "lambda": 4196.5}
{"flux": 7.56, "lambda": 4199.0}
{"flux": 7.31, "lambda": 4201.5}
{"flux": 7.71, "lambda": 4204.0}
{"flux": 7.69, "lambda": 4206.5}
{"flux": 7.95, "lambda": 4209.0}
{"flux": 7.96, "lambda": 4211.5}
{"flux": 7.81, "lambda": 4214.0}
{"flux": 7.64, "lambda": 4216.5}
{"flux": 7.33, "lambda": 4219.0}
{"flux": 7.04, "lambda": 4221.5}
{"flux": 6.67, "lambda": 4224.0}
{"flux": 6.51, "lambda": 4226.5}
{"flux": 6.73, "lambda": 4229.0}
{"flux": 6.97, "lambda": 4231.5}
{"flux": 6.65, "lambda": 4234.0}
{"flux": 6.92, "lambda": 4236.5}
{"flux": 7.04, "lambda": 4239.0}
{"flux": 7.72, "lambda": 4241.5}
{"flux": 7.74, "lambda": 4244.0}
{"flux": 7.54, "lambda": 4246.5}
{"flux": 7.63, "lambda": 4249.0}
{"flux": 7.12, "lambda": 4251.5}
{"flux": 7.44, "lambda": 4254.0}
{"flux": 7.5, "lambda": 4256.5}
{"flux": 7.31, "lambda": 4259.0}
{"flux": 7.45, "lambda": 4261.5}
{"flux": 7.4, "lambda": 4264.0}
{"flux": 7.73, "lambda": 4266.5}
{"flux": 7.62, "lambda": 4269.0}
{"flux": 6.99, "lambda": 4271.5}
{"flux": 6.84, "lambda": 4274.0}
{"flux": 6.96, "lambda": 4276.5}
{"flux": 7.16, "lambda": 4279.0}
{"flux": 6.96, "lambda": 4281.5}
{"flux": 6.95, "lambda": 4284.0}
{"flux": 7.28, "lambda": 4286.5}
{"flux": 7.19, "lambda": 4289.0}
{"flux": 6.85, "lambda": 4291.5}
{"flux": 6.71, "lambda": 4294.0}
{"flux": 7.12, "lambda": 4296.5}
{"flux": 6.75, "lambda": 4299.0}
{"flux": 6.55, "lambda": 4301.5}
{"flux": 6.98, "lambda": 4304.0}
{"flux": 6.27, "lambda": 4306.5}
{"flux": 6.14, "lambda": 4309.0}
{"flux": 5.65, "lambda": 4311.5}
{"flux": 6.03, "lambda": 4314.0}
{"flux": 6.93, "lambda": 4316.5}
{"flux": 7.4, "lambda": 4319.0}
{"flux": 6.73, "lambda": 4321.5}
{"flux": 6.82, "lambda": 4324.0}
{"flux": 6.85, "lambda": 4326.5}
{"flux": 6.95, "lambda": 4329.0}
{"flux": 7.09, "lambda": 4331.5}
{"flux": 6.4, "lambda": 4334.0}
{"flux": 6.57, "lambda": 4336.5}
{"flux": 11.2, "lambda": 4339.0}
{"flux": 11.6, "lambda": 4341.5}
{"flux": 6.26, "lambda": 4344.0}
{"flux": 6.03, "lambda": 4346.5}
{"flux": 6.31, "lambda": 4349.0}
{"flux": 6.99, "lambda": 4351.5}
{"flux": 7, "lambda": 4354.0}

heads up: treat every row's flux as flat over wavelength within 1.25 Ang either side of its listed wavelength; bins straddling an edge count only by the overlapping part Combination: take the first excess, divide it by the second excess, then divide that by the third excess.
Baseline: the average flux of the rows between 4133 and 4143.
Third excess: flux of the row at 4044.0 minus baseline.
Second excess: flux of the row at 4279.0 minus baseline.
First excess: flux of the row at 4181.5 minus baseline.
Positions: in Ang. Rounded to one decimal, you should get -1.3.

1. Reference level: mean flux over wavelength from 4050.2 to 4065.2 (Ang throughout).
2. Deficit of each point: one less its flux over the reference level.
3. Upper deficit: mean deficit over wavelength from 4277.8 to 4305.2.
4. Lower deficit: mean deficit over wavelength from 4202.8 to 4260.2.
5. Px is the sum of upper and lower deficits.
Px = 0.10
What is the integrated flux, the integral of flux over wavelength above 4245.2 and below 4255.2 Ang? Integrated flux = 74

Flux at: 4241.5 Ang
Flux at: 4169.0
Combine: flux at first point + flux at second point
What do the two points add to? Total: 15.4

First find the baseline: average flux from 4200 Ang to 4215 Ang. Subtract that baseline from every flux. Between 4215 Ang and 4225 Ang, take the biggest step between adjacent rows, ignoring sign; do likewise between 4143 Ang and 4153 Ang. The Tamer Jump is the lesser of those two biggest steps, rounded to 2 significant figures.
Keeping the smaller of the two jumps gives 0.37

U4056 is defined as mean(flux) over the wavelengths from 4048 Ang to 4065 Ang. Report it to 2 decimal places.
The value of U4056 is 7.59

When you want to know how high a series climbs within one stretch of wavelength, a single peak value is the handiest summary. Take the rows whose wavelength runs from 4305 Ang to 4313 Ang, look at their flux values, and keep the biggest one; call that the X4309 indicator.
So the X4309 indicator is 6.27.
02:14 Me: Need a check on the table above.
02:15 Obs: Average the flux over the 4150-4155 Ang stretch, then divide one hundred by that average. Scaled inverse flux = 14.5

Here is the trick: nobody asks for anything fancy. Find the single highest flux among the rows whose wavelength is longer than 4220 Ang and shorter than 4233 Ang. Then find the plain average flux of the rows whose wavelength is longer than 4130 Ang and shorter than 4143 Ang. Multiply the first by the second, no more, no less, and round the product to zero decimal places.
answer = 55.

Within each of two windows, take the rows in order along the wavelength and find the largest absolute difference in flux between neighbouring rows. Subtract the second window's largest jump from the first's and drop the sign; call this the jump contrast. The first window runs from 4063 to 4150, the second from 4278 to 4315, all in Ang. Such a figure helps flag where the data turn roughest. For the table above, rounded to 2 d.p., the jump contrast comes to 1.31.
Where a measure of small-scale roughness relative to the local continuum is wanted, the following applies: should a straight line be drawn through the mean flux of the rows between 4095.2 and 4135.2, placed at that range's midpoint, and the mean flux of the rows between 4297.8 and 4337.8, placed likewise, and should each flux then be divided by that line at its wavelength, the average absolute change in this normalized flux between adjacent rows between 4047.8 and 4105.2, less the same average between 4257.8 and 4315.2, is 0.034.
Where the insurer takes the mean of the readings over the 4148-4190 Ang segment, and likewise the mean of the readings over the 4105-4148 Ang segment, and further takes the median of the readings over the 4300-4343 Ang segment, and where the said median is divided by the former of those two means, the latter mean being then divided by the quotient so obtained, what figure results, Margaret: 8.4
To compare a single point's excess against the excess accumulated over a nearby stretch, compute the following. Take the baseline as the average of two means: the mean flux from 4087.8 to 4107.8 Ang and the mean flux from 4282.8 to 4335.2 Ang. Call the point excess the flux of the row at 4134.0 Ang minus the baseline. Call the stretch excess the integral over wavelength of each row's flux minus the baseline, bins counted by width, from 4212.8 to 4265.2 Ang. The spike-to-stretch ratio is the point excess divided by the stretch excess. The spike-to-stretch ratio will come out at 0.026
